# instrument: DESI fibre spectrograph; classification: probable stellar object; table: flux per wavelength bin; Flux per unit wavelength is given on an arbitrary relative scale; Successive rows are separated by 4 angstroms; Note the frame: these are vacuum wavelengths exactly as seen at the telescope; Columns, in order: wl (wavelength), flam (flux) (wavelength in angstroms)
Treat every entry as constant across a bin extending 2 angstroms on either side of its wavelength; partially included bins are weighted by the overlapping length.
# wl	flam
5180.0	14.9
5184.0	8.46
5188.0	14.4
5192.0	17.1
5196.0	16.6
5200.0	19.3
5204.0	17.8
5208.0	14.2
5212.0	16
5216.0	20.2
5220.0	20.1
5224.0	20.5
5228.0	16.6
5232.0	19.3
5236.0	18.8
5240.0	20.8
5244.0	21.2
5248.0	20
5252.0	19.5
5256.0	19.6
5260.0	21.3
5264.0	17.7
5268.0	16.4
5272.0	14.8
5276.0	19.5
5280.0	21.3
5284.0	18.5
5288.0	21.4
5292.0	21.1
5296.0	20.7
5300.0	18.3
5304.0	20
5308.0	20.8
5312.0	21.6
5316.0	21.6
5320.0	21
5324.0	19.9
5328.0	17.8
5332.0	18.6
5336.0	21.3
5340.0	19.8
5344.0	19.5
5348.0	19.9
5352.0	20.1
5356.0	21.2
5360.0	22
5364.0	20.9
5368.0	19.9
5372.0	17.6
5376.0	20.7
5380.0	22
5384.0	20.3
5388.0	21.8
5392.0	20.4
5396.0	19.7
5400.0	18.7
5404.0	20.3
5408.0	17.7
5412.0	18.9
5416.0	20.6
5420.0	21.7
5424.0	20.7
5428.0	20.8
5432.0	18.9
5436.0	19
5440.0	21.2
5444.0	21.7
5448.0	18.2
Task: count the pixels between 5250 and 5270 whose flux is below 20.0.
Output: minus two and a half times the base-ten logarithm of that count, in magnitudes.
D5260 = -1.5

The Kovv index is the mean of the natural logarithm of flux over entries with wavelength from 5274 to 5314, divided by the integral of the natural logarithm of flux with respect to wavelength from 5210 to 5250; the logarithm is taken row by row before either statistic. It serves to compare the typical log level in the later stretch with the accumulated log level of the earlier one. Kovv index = 0.0254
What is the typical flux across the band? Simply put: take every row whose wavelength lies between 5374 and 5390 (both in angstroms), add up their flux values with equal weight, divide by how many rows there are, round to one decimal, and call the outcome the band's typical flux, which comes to 21.2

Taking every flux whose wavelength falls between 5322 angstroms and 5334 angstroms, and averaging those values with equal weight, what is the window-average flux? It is 18.8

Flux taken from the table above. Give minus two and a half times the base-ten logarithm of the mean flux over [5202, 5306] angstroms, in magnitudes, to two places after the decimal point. -3.20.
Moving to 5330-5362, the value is -3.27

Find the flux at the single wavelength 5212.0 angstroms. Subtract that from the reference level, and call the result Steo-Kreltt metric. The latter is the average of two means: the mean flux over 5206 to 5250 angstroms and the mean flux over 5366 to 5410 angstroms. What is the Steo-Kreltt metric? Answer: 3.4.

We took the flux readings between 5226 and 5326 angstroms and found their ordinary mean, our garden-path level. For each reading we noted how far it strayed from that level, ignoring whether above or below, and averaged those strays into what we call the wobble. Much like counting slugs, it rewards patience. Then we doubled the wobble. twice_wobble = 2.8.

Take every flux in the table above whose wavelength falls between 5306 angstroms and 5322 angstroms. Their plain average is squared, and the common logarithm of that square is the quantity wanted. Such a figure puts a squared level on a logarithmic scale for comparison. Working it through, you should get 2.65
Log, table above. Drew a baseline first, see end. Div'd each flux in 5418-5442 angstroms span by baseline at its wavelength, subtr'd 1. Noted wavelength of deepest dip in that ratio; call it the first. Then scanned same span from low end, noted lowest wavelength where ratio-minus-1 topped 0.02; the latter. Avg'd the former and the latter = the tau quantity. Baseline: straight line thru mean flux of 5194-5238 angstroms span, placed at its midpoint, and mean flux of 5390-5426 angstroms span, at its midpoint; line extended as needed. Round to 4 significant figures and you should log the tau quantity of 5426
